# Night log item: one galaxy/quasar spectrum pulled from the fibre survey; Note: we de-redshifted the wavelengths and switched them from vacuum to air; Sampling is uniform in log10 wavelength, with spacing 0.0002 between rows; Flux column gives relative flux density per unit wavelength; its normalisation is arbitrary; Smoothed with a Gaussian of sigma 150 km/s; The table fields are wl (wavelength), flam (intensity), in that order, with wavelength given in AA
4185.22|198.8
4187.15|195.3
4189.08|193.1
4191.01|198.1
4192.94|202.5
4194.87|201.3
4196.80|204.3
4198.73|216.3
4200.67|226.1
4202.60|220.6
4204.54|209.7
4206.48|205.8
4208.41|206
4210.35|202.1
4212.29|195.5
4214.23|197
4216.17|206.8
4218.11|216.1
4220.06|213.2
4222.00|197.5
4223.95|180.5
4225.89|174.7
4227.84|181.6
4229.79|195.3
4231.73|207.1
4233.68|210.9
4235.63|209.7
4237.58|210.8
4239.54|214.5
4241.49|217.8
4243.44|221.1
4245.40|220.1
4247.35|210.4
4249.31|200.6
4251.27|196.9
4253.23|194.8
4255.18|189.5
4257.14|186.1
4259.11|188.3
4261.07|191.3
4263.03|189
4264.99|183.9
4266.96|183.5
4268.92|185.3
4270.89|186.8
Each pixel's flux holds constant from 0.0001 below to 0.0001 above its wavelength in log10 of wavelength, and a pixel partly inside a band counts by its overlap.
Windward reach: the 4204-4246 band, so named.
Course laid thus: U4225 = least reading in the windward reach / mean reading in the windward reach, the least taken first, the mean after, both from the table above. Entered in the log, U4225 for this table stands 0.86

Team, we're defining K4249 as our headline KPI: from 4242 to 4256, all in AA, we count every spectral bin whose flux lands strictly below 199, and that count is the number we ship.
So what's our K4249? 3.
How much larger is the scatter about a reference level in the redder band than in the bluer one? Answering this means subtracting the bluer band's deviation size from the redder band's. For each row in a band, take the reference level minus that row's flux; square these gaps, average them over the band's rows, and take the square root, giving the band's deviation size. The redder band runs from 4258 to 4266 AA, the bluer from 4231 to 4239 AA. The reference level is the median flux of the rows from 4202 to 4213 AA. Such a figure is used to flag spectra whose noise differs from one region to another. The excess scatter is 14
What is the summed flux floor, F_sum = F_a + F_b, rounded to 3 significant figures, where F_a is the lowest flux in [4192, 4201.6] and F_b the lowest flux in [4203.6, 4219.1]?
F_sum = 397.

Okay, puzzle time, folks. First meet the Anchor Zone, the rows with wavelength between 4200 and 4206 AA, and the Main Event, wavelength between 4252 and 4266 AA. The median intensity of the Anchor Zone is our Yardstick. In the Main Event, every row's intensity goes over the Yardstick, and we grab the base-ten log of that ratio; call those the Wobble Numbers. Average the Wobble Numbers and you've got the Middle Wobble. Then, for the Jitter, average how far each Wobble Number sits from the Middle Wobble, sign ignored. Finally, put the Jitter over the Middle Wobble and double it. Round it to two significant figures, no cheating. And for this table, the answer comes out -0.17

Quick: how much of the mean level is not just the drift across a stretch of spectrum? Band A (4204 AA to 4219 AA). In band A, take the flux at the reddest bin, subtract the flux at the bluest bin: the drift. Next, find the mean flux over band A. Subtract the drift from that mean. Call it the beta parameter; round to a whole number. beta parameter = 198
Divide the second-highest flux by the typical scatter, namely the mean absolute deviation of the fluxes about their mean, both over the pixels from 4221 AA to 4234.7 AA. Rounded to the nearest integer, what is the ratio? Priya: 18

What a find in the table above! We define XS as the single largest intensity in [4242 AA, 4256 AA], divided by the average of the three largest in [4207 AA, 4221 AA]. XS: 1.04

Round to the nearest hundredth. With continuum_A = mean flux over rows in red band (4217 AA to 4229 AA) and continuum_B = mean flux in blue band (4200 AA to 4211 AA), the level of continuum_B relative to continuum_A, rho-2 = 1.09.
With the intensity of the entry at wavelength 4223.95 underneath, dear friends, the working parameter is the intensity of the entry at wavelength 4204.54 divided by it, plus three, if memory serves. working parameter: 4.16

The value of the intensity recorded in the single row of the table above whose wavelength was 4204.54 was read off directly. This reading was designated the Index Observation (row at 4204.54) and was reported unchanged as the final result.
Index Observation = 209.7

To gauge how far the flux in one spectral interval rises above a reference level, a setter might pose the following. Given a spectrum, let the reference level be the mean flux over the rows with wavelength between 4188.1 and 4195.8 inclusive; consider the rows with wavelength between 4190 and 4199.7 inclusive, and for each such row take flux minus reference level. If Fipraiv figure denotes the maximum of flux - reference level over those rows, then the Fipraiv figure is 17.6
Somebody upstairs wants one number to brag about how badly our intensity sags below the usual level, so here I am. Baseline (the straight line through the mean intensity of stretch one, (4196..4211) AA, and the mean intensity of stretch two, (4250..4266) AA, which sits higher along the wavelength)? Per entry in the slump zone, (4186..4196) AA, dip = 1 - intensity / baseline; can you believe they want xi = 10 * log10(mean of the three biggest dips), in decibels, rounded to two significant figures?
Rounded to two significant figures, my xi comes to -10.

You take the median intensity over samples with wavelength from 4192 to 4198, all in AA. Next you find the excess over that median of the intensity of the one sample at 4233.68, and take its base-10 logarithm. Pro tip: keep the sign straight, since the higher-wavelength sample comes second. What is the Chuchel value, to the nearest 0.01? 0.92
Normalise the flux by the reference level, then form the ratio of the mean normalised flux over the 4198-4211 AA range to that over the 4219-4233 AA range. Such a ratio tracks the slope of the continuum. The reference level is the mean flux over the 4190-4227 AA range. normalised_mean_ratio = 1.10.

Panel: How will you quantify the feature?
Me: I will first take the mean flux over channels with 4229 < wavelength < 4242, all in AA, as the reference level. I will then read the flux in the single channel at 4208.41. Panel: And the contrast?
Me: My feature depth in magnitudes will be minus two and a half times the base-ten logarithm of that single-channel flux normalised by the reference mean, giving 0.018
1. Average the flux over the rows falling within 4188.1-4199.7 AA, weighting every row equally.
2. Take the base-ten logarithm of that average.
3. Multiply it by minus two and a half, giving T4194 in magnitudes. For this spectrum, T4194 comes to -5.77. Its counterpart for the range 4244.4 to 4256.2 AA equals -5.76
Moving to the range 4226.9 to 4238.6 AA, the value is -5.77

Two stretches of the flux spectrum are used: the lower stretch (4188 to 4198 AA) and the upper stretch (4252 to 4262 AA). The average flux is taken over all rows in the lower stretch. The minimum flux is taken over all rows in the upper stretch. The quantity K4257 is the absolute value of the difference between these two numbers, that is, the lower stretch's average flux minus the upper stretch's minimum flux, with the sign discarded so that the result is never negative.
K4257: 14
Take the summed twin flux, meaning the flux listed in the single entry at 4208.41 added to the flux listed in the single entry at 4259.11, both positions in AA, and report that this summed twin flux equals 394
